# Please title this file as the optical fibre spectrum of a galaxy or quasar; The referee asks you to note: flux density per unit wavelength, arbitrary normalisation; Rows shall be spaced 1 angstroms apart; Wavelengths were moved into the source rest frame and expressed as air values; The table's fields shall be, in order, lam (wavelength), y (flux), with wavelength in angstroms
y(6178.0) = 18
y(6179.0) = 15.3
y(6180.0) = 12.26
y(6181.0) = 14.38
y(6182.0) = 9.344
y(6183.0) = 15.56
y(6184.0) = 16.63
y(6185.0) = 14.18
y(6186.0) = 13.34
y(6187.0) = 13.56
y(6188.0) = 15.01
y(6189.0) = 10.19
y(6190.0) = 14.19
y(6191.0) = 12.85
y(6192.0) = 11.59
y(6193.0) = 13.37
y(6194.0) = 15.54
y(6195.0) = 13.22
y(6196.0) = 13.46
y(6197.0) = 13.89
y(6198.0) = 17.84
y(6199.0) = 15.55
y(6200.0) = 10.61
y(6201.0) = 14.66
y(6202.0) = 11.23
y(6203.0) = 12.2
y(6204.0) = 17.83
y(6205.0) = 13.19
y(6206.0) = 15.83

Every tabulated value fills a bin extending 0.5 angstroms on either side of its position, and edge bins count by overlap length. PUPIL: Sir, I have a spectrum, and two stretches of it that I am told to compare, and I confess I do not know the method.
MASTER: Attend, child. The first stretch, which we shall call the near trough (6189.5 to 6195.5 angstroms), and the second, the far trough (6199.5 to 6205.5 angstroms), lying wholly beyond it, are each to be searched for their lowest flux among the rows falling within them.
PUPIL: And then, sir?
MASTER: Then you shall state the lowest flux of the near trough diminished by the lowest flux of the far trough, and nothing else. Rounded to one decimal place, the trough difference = 1.0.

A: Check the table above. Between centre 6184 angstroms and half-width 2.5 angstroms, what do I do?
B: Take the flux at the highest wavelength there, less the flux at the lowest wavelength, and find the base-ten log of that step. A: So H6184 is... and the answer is 0.60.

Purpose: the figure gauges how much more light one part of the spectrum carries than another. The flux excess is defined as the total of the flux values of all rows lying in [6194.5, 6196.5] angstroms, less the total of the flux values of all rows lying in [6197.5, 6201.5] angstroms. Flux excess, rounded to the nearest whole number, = -32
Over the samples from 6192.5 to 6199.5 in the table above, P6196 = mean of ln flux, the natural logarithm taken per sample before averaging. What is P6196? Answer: 2.68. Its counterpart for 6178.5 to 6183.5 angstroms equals 2.58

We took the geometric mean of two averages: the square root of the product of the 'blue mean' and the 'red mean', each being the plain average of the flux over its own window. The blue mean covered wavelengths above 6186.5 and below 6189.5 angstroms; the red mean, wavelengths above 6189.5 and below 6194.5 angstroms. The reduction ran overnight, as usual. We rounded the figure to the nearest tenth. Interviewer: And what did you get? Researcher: 13.2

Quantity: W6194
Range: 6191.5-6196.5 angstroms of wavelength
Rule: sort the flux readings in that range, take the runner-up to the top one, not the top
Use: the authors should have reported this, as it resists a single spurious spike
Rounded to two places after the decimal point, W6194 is 13.46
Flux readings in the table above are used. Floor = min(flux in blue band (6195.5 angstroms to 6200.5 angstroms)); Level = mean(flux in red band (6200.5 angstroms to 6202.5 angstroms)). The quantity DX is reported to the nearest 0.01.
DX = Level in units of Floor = 1.22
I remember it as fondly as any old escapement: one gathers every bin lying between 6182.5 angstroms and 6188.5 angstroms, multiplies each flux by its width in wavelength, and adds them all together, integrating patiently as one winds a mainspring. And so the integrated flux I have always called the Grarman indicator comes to 88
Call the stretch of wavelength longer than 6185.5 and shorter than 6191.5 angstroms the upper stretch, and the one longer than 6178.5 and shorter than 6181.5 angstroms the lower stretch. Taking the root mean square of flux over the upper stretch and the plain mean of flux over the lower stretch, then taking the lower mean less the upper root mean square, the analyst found 0.70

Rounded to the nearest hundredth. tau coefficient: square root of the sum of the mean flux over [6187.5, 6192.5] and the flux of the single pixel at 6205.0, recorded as 5.09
